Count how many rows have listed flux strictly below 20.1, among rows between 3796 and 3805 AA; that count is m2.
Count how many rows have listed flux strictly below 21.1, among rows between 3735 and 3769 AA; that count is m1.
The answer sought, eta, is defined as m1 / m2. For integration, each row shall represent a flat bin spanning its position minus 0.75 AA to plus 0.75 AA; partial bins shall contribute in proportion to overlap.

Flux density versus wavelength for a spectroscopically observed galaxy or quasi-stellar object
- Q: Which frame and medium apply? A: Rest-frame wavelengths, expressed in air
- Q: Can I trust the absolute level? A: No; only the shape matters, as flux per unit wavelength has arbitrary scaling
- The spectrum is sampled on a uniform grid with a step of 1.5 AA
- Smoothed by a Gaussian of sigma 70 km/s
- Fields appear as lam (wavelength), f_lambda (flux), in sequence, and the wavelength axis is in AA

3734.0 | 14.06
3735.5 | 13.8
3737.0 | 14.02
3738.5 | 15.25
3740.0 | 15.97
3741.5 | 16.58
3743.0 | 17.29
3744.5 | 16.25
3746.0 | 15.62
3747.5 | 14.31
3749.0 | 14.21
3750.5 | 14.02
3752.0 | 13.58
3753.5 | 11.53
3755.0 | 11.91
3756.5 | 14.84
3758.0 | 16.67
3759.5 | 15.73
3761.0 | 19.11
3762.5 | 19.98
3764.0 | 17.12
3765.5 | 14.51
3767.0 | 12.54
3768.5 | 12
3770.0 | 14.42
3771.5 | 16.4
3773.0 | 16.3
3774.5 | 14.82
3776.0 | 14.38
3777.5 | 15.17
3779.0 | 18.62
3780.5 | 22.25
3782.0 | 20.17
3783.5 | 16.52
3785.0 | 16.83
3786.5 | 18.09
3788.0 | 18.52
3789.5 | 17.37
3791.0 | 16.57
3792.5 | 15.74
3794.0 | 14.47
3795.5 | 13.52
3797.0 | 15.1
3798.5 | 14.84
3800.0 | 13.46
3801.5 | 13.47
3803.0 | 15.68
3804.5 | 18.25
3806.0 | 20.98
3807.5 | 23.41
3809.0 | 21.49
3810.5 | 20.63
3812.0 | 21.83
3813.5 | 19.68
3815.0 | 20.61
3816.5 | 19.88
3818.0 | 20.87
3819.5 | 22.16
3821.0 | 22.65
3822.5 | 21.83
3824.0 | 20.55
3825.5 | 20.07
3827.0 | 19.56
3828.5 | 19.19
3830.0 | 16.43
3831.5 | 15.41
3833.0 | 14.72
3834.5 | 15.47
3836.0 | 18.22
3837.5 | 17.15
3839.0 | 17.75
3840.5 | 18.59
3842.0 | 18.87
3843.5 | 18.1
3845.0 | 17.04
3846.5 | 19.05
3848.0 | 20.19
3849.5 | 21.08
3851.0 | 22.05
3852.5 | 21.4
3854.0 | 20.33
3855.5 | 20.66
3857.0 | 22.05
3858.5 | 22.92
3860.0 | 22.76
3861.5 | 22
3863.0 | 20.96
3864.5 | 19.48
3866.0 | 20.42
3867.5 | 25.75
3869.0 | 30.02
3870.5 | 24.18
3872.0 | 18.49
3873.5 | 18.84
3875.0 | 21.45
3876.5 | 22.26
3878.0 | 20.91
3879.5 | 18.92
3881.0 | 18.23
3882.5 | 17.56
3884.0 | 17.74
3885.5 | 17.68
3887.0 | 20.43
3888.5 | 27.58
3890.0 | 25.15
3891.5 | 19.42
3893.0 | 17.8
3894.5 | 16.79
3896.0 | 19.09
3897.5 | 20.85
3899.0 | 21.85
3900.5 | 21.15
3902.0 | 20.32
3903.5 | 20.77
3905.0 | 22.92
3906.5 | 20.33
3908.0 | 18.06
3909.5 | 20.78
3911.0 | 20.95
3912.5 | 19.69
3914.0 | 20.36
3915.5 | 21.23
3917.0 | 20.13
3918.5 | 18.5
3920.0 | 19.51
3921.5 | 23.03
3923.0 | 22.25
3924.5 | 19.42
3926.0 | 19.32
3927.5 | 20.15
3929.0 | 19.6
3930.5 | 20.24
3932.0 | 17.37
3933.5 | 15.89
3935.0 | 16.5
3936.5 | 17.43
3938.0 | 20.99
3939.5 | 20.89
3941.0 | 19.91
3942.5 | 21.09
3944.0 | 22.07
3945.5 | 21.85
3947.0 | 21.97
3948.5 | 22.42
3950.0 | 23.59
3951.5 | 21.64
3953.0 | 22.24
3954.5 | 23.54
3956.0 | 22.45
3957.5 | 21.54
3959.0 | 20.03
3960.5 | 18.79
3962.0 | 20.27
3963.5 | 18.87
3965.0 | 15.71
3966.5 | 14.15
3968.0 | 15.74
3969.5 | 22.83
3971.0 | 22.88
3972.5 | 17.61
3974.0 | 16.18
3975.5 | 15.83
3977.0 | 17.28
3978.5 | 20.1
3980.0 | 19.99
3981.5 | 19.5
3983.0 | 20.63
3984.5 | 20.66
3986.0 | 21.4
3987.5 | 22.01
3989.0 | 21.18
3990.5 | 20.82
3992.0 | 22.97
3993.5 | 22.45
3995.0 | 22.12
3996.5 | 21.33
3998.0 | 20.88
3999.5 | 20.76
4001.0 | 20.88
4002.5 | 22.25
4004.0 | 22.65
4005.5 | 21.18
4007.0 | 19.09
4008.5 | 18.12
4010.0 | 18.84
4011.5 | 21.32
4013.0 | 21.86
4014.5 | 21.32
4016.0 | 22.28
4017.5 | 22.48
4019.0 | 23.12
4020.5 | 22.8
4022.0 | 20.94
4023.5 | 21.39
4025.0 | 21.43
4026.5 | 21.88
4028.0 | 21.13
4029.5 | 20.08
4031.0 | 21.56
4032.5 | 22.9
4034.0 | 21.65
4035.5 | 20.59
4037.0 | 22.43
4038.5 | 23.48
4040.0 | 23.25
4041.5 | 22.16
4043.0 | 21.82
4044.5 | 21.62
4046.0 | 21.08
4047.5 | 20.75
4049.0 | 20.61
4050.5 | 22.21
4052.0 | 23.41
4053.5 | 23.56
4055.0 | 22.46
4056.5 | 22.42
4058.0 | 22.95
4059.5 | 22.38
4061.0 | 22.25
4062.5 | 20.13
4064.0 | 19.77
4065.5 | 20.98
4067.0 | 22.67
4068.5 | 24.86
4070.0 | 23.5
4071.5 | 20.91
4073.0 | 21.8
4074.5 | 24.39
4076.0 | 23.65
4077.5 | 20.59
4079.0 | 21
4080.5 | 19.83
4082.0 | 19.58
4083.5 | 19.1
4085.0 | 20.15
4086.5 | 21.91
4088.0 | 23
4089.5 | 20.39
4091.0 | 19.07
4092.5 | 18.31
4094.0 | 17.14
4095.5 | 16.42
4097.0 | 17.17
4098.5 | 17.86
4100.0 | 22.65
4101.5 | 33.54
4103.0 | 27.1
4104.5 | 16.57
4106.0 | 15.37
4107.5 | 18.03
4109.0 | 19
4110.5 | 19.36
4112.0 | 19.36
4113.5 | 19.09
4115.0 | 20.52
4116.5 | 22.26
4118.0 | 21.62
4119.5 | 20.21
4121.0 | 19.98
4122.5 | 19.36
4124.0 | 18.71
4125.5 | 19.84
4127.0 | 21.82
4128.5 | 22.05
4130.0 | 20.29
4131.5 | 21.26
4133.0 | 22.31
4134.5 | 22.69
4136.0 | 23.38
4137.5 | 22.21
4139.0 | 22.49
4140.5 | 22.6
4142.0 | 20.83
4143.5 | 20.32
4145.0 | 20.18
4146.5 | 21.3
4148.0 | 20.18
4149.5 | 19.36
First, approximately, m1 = 23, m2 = 6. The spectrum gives 4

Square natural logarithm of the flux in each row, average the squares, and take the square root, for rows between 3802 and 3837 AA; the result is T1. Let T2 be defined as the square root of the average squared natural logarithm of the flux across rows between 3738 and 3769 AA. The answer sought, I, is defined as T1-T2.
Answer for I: 0.25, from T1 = 2.97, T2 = 2.71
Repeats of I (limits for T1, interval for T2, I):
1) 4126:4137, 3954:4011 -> 0.09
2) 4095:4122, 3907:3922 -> -0.01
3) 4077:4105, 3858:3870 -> -0.12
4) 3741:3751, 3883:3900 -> -0.27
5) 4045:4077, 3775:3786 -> 0.23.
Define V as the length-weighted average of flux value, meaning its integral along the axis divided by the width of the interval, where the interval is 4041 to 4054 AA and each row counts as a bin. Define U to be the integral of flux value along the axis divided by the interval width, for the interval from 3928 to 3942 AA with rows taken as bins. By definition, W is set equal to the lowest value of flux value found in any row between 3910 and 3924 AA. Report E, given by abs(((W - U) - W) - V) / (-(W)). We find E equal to -2.2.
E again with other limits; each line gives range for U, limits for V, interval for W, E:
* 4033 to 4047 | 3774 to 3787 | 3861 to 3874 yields -2.1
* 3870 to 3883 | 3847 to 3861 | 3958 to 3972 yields -2.9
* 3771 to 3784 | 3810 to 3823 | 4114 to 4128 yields -2.0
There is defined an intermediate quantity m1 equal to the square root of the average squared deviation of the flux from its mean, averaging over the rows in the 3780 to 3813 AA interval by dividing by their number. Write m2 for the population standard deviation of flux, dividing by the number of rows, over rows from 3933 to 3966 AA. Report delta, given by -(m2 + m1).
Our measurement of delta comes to -5.3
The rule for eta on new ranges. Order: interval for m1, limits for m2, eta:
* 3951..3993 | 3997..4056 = 4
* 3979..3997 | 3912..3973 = 0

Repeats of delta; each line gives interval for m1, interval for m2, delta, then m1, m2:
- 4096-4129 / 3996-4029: -4.9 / 3.7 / 1.2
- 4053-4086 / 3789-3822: -4.9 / 1.6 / 3.3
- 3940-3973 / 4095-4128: -6.4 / 2.6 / 3.8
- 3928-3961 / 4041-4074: -3.3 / 2.1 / 1.2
